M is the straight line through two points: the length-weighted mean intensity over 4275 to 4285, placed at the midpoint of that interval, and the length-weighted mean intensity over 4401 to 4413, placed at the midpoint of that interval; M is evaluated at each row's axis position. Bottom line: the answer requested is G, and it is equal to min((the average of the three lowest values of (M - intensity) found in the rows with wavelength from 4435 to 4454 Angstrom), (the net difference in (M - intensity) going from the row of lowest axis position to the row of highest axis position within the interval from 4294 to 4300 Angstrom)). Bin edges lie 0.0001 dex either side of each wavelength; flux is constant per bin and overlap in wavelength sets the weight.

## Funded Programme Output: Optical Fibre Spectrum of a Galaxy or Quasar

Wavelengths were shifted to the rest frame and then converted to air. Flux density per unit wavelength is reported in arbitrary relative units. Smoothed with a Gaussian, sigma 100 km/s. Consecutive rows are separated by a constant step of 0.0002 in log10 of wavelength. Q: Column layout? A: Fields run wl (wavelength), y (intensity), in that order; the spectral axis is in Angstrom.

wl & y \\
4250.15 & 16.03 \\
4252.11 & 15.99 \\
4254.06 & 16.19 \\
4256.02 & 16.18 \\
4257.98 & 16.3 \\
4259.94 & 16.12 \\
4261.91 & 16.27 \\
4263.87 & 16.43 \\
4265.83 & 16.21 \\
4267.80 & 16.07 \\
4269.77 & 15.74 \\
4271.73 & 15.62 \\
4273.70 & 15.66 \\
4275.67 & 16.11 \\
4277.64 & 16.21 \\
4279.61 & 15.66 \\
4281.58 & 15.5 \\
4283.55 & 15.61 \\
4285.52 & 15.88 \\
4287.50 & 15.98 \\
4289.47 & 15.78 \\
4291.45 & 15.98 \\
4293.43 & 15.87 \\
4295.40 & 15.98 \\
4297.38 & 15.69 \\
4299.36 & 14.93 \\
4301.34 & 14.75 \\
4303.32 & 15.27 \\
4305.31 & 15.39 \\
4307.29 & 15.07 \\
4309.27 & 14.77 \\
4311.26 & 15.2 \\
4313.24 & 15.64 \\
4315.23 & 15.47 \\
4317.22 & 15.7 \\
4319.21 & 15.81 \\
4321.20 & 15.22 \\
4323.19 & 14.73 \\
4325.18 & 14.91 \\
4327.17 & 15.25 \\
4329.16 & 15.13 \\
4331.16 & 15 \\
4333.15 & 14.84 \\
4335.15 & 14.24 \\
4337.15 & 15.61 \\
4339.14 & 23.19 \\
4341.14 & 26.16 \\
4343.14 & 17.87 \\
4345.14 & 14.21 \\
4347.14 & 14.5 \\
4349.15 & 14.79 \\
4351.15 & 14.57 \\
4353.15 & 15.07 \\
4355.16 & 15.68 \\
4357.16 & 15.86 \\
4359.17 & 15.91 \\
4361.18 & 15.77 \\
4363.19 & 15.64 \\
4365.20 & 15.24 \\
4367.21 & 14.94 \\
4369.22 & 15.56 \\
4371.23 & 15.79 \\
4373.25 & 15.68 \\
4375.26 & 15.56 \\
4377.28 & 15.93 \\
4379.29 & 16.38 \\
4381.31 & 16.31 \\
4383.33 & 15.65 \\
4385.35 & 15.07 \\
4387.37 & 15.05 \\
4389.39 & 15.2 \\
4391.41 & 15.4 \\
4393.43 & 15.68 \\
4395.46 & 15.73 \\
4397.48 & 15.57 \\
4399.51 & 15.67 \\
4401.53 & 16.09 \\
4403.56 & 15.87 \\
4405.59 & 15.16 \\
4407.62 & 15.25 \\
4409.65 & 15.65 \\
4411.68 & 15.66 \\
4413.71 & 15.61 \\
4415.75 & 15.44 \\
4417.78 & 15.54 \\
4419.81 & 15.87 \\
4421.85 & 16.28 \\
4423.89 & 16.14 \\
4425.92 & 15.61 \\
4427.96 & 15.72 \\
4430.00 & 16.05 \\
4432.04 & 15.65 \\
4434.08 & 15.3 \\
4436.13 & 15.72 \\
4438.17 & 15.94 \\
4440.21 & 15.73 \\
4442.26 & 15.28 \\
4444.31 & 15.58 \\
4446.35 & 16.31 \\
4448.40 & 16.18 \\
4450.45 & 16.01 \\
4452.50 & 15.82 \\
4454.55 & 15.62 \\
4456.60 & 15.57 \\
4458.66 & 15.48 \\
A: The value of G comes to -0.65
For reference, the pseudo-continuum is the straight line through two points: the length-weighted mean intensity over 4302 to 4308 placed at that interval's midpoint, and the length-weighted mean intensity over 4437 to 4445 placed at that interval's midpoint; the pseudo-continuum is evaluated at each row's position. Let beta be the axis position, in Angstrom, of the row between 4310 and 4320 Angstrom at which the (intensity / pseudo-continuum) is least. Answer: 4311.26 Angstrom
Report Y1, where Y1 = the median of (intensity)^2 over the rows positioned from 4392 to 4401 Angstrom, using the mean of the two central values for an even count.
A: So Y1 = 246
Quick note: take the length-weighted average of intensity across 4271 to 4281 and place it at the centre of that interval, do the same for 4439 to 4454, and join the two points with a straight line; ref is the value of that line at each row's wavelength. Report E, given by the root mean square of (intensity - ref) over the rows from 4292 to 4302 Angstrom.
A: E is 0.6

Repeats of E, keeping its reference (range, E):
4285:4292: 0.1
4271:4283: 0.3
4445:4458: 0.3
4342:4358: 1.2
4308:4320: 0.5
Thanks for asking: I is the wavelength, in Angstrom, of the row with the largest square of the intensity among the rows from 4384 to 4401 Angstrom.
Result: 4395.46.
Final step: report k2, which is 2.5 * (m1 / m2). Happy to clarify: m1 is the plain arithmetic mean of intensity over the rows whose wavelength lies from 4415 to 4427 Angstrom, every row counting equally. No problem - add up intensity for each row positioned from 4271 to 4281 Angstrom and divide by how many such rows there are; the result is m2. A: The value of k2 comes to 2.494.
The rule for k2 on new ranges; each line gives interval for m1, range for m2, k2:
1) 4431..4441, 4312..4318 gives 2.510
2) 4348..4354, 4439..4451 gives 2.336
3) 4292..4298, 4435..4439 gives 2.503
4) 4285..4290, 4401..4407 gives 2.528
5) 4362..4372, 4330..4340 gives 2.328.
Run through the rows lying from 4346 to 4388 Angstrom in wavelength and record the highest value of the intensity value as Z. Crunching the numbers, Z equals 16.38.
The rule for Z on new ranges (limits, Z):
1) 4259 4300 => 16.43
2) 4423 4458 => 16.31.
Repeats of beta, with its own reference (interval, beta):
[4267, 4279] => 4271.73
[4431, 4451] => 4442.26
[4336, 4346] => 4345.14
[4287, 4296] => 4289.47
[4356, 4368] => 4367.21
